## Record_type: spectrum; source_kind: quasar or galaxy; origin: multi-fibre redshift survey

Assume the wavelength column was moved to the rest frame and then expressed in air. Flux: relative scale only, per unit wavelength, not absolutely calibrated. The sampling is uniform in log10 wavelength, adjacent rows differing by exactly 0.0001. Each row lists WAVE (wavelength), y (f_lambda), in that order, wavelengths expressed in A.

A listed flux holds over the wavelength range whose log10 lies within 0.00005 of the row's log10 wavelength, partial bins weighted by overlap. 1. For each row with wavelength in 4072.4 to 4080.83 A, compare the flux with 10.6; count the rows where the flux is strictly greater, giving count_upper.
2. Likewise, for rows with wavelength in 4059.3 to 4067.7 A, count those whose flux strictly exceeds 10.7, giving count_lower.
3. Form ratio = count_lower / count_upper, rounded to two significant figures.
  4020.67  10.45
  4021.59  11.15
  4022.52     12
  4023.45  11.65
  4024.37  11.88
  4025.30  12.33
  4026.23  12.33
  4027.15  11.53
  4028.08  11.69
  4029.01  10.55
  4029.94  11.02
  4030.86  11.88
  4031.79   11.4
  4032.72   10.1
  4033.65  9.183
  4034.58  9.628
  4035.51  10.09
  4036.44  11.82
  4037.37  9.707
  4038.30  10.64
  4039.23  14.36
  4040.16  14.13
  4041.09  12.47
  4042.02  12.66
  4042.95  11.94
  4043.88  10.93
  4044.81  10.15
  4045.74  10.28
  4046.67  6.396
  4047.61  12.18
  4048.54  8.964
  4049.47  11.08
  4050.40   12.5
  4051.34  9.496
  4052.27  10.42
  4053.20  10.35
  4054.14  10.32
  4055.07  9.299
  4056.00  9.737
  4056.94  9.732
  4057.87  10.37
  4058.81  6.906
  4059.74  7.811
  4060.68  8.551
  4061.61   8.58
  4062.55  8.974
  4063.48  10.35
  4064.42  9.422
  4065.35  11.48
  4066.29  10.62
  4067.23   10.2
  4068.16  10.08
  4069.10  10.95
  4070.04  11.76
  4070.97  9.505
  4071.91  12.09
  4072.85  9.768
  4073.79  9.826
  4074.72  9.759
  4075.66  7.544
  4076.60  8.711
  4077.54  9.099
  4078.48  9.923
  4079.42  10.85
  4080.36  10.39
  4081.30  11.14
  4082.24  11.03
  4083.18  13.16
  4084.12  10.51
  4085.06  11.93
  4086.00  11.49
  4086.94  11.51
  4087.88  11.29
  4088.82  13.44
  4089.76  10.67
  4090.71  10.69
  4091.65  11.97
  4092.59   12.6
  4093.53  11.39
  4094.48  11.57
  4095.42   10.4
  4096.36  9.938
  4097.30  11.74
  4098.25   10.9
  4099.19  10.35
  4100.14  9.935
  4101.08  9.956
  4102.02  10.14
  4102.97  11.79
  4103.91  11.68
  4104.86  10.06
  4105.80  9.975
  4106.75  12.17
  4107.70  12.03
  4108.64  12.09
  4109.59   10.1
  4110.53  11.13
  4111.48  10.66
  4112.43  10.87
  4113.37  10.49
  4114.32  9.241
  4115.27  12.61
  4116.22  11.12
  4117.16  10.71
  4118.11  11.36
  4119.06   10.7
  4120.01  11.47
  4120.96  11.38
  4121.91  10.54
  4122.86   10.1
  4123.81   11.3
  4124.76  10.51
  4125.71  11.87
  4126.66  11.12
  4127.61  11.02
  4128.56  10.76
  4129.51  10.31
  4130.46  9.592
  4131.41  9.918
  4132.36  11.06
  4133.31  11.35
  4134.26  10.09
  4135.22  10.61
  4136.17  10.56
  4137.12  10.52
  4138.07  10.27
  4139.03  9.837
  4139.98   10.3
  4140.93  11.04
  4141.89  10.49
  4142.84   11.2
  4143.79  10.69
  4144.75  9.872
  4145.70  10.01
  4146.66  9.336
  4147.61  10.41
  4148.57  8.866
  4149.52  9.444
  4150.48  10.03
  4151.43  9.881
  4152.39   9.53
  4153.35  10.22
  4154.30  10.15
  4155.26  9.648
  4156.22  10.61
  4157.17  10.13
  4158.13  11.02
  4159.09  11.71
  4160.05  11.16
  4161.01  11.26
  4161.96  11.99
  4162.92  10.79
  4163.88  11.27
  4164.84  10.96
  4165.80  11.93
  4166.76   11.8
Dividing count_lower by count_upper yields 1.0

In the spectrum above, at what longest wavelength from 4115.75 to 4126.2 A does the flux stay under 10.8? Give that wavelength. 4124.76 A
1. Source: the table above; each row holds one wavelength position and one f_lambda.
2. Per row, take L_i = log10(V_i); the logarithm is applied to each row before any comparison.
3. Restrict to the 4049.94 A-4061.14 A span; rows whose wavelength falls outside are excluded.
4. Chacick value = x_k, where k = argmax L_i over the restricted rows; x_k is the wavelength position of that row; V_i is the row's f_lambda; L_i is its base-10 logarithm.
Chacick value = 4050.40 A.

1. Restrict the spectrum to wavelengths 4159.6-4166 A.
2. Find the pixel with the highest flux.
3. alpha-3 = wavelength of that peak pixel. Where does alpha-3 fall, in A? 4161.96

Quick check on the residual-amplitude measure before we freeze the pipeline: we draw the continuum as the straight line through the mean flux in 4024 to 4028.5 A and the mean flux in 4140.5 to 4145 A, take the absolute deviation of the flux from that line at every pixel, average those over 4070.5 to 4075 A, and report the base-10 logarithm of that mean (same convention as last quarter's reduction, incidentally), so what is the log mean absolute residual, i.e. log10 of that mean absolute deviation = 0.18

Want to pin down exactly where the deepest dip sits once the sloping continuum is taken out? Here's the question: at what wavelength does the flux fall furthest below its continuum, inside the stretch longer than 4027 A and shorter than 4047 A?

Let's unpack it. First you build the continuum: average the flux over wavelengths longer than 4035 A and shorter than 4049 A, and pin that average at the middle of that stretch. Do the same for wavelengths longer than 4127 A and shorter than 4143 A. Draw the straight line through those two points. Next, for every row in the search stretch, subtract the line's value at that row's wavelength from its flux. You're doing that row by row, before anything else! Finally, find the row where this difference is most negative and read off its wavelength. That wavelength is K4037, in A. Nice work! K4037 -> 4046.67 A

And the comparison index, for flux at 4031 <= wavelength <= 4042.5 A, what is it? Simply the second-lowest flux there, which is 9.628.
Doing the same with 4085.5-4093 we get 10.69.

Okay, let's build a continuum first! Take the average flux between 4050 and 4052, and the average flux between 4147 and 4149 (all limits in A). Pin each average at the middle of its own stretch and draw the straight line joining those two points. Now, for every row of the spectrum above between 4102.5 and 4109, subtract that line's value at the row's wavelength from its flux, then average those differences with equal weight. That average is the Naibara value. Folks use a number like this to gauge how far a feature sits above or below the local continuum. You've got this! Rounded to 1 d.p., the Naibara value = 1.2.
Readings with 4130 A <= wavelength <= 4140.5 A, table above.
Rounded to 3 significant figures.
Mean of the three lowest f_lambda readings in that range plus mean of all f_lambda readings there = 20.2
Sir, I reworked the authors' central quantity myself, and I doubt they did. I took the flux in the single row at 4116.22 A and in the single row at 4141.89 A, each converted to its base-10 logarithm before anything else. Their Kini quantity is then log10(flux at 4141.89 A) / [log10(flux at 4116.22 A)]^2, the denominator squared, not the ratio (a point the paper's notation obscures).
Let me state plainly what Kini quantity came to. 0.93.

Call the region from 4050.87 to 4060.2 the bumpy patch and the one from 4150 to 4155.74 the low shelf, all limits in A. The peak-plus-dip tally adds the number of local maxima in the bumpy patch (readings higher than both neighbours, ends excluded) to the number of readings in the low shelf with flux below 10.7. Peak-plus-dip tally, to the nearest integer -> 9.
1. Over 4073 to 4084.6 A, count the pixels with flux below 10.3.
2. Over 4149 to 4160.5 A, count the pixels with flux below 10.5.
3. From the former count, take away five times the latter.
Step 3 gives -34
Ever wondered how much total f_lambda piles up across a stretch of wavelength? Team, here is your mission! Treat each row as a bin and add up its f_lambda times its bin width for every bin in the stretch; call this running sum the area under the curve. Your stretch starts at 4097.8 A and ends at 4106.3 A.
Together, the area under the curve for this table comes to 90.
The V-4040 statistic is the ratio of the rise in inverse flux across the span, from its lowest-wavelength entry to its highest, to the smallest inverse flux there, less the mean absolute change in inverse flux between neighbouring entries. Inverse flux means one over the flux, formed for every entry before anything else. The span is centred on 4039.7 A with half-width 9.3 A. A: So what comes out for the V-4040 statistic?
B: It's 0.38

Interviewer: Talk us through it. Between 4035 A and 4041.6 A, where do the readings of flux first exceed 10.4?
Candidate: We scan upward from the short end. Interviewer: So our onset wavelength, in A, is 4036.44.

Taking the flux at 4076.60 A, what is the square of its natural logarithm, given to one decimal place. 4.7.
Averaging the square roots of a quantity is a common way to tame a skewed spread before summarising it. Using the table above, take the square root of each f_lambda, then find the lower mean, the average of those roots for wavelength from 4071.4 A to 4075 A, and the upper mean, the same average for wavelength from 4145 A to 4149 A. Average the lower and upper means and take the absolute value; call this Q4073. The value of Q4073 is 3.16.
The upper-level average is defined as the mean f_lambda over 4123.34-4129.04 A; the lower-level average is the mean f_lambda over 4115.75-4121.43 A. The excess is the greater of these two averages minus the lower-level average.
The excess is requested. 0.00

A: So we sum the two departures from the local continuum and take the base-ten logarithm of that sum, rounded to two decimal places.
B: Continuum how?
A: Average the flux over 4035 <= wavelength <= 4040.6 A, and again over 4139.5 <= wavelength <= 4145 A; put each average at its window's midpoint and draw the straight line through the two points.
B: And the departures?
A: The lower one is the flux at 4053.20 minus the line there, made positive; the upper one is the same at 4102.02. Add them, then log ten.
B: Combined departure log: 0.34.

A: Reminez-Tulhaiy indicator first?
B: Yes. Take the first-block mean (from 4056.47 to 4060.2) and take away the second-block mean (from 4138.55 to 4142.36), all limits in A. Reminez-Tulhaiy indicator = -1.7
